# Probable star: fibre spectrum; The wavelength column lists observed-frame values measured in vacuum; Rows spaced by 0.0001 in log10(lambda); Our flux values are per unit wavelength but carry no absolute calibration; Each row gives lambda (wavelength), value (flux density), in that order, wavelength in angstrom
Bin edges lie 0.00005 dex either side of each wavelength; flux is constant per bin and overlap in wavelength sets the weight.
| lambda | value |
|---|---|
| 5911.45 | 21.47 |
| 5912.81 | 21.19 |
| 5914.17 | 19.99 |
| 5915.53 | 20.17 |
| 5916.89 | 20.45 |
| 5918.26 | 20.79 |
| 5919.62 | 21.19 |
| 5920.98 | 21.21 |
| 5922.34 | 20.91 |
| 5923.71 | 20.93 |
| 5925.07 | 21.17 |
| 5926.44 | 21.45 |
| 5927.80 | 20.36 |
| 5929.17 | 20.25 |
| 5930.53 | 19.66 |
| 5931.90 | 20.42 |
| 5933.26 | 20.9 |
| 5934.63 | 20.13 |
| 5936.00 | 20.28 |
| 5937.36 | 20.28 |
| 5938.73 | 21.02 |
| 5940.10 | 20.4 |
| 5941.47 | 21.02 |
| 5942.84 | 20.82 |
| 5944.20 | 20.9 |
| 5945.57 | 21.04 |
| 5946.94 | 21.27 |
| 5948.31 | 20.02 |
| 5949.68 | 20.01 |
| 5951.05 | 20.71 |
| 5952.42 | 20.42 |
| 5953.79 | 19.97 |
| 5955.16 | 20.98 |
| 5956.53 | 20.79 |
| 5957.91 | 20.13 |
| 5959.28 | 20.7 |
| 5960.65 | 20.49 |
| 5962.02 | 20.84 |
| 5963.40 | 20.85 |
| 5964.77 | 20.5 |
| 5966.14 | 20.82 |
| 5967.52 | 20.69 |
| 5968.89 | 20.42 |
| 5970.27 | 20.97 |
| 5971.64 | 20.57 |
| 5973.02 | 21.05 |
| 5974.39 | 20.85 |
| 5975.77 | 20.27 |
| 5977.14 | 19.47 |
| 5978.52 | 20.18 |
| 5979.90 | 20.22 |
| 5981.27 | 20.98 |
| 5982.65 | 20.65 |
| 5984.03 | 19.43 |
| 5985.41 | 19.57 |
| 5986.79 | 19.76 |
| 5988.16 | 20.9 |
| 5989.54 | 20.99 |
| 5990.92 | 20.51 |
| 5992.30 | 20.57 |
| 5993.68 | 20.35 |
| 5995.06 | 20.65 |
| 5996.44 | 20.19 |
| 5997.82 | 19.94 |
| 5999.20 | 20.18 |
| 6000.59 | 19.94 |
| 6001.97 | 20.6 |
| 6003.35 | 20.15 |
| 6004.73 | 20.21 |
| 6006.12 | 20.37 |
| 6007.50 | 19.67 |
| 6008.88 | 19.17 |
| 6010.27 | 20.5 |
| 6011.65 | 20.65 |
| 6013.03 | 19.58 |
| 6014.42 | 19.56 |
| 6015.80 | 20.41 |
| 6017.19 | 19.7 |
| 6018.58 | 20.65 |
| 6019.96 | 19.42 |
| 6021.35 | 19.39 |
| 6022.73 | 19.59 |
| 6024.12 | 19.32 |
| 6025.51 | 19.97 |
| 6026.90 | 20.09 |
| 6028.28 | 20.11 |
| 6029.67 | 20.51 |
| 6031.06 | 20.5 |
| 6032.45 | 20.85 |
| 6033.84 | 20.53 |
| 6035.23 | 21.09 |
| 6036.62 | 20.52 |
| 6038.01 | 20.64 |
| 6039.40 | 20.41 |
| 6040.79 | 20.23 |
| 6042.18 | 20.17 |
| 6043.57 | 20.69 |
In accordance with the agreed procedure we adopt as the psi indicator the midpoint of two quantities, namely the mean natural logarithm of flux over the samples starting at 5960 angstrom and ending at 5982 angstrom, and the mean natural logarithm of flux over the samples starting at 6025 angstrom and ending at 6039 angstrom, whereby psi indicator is 3.022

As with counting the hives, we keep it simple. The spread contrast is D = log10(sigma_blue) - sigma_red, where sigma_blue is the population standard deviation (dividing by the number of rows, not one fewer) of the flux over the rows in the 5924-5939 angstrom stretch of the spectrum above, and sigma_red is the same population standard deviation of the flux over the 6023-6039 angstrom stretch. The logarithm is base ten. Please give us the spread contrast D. -0.76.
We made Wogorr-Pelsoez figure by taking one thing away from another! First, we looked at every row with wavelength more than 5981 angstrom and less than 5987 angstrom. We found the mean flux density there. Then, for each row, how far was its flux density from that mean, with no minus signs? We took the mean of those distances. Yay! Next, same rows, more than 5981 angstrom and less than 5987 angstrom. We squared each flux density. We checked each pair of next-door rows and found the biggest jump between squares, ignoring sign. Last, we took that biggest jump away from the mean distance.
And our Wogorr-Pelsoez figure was -48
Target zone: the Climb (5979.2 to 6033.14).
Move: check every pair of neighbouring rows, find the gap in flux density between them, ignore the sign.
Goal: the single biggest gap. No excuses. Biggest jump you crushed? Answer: 1.33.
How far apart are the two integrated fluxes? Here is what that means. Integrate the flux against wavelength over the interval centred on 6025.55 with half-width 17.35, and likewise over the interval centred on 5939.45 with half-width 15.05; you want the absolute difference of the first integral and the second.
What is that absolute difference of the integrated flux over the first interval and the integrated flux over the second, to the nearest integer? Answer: 80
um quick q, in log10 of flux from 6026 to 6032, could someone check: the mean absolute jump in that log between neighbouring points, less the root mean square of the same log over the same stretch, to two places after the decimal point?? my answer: -1.30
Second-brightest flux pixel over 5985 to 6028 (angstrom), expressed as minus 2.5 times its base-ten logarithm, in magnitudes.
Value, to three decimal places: -3.300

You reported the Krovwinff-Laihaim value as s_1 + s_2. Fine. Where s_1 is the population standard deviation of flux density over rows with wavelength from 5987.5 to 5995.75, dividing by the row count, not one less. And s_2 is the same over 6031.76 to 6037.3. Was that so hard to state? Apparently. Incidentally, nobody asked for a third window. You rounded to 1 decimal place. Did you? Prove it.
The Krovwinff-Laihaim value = 0.5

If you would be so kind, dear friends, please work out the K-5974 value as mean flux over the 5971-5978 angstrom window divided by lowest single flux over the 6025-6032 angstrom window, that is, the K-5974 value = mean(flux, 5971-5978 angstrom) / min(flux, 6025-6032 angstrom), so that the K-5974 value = 1.02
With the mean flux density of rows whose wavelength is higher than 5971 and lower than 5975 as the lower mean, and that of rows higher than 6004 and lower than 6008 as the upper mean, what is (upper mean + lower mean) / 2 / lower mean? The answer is 0.982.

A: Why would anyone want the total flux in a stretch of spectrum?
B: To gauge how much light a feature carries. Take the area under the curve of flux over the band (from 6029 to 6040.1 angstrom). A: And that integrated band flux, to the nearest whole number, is 229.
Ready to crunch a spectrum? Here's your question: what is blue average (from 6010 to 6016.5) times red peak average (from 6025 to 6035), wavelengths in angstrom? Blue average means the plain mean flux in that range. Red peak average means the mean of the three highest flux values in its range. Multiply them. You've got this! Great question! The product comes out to 415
